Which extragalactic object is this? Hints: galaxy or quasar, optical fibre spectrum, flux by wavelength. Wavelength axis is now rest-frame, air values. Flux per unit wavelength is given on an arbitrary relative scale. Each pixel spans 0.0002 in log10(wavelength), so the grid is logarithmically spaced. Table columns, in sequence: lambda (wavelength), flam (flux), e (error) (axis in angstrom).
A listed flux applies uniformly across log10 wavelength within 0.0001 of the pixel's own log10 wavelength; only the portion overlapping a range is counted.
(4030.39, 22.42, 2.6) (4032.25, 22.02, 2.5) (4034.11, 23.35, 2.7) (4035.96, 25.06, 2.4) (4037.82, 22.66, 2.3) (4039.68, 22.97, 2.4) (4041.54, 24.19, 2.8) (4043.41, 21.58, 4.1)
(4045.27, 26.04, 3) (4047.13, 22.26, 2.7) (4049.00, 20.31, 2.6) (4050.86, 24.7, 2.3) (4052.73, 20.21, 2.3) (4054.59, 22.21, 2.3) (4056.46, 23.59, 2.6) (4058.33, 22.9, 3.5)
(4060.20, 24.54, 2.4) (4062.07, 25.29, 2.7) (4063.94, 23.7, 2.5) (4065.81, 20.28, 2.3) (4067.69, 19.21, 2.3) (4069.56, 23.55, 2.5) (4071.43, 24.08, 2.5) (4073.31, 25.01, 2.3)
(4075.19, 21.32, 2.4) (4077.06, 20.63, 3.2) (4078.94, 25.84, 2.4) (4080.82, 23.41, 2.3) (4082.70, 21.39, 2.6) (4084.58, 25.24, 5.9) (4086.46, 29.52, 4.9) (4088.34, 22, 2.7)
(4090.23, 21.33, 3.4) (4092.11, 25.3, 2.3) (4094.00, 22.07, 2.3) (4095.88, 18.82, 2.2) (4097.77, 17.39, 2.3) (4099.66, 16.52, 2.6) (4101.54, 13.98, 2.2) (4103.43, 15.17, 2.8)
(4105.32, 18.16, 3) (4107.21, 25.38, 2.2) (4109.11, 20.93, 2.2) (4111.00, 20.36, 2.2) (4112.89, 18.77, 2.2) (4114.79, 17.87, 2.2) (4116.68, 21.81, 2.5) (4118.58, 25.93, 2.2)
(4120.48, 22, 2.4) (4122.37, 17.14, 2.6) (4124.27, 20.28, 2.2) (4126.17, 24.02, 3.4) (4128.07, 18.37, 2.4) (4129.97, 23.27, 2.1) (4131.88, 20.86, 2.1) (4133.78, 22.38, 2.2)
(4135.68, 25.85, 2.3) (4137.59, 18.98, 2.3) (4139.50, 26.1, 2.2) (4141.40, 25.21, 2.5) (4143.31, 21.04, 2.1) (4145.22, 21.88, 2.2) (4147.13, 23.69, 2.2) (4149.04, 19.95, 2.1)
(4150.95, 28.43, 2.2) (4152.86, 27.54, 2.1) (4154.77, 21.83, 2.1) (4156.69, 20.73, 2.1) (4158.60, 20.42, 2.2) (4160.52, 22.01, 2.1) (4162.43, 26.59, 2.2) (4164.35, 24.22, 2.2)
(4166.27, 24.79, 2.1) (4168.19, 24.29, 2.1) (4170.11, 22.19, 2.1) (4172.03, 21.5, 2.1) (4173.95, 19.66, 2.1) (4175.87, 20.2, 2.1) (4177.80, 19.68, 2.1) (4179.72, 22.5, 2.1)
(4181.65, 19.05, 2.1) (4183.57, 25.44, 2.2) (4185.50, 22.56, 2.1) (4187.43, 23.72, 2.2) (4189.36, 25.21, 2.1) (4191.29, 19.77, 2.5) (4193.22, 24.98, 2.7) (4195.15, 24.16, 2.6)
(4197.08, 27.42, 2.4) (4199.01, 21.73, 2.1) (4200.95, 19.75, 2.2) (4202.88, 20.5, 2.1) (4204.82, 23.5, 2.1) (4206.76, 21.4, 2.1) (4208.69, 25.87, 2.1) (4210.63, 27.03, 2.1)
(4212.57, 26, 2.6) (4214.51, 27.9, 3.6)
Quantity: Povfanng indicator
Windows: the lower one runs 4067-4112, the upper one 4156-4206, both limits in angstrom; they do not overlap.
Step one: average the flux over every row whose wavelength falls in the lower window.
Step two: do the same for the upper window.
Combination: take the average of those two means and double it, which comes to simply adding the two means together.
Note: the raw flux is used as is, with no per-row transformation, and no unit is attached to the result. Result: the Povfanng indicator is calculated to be 44.1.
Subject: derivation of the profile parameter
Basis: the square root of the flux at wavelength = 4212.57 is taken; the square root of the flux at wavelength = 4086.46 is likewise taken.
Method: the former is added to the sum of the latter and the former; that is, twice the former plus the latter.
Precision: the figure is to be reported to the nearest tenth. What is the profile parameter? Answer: 15.6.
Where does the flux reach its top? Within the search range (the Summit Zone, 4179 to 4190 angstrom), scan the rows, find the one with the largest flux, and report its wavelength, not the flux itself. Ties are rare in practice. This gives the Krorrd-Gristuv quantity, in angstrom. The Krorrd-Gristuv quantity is 4183.57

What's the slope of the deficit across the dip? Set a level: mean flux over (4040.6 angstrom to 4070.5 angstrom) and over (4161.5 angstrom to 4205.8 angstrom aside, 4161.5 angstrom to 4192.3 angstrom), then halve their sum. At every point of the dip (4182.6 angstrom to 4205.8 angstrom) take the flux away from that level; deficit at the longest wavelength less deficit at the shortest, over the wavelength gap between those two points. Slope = 0.09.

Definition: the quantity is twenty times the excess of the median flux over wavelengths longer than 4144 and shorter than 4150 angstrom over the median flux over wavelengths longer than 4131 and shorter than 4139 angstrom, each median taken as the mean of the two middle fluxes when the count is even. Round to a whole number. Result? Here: 5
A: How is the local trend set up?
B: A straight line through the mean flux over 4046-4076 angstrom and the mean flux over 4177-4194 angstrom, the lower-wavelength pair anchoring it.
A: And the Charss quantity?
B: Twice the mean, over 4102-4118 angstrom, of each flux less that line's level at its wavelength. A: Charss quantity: -6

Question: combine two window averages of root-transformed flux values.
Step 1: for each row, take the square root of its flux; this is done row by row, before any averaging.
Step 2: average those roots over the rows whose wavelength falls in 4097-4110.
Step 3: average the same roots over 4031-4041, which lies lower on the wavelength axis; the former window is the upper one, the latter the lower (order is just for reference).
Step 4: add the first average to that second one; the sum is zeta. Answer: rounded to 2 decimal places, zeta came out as 9.07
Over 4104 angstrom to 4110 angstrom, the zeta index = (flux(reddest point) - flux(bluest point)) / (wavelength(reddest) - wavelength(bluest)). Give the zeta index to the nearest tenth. 0.7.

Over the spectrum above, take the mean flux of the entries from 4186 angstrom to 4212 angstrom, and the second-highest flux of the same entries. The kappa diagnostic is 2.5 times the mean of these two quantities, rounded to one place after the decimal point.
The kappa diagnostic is 63.1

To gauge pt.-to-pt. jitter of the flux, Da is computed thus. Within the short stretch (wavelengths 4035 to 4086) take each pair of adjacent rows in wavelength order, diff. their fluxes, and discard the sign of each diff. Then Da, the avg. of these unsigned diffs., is 2.4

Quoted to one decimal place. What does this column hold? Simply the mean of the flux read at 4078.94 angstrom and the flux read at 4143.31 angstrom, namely 23.4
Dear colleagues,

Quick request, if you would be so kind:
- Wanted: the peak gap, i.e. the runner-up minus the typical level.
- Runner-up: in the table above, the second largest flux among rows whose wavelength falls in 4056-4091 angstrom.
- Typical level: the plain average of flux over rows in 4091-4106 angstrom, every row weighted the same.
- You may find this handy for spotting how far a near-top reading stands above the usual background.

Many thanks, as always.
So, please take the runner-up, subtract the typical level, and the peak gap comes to 7.4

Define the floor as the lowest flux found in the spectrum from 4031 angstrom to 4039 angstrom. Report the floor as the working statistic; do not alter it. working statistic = 22.02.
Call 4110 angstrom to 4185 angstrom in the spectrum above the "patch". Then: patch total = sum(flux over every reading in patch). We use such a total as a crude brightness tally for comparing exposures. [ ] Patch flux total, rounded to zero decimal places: 867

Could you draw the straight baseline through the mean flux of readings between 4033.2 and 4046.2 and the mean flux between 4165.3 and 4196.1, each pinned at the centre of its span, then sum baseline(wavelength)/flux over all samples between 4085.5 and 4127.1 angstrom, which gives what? 25.4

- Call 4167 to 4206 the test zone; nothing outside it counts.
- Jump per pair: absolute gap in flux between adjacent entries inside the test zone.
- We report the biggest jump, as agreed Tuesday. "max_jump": 6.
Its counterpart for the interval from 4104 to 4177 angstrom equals 8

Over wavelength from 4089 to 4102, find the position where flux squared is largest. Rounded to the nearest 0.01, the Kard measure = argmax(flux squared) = 4092.11 angstrom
